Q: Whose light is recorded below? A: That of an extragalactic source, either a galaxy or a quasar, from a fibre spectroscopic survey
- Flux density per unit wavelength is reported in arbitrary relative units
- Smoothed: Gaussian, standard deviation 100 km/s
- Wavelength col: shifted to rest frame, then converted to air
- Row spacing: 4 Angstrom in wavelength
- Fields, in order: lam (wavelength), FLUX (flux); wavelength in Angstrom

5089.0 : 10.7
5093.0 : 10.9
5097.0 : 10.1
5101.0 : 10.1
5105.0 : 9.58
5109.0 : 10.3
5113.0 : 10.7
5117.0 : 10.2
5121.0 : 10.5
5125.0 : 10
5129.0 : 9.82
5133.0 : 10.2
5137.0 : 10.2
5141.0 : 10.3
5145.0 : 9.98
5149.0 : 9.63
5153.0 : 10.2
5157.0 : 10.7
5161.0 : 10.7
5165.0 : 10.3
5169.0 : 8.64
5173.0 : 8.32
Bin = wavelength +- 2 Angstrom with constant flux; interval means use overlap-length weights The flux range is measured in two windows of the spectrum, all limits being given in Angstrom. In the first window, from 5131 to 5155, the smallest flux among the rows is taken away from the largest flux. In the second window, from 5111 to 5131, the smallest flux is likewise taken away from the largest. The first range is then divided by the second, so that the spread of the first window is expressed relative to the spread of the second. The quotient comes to 0.76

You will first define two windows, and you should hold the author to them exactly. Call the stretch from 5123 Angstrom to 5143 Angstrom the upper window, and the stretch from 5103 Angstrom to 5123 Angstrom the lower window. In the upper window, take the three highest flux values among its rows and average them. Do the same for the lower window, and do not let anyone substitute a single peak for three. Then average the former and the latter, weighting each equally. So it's 10.4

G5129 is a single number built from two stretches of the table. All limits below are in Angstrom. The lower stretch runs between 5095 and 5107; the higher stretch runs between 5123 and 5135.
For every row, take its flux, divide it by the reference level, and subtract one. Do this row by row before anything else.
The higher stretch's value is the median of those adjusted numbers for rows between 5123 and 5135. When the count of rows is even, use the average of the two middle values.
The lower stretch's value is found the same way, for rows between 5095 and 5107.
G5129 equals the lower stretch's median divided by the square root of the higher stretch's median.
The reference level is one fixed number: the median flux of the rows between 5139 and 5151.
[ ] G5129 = 0.27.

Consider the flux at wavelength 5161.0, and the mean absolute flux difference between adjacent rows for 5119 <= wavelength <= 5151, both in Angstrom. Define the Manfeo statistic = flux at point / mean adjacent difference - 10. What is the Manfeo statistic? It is 31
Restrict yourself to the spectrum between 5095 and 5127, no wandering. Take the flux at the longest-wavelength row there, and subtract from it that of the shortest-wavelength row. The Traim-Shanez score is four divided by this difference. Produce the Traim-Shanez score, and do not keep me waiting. -40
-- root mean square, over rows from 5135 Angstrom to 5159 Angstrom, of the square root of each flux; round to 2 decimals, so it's 3.19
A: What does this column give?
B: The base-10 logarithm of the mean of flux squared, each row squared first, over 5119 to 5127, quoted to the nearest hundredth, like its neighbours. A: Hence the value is 2.02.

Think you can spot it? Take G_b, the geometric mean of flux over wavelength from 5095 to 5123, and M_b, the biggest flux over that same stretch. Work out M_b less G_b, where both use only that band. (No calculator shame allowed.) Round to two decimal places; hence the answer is 0.49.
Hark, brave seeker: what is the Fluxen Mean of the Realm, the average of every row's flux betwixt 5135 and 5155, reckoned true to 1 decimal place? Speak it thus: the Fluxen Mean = 10.1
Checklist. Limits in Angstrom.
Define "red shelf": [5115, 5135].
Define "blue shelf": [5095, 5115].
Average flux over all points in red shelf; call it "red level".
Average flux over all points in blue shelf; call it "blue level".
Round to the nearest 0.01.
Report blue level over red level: 1.00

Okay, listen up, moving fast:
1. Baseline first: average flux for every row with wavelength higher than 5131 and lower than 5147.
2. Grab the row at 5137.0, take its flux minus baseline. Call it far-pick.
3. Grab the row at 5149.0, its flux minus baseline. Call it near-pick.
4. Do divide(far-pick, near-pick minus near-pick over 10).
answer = -0.1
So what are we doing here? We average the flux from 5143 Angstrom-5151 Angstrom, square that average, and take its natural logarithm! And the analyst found 4.57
